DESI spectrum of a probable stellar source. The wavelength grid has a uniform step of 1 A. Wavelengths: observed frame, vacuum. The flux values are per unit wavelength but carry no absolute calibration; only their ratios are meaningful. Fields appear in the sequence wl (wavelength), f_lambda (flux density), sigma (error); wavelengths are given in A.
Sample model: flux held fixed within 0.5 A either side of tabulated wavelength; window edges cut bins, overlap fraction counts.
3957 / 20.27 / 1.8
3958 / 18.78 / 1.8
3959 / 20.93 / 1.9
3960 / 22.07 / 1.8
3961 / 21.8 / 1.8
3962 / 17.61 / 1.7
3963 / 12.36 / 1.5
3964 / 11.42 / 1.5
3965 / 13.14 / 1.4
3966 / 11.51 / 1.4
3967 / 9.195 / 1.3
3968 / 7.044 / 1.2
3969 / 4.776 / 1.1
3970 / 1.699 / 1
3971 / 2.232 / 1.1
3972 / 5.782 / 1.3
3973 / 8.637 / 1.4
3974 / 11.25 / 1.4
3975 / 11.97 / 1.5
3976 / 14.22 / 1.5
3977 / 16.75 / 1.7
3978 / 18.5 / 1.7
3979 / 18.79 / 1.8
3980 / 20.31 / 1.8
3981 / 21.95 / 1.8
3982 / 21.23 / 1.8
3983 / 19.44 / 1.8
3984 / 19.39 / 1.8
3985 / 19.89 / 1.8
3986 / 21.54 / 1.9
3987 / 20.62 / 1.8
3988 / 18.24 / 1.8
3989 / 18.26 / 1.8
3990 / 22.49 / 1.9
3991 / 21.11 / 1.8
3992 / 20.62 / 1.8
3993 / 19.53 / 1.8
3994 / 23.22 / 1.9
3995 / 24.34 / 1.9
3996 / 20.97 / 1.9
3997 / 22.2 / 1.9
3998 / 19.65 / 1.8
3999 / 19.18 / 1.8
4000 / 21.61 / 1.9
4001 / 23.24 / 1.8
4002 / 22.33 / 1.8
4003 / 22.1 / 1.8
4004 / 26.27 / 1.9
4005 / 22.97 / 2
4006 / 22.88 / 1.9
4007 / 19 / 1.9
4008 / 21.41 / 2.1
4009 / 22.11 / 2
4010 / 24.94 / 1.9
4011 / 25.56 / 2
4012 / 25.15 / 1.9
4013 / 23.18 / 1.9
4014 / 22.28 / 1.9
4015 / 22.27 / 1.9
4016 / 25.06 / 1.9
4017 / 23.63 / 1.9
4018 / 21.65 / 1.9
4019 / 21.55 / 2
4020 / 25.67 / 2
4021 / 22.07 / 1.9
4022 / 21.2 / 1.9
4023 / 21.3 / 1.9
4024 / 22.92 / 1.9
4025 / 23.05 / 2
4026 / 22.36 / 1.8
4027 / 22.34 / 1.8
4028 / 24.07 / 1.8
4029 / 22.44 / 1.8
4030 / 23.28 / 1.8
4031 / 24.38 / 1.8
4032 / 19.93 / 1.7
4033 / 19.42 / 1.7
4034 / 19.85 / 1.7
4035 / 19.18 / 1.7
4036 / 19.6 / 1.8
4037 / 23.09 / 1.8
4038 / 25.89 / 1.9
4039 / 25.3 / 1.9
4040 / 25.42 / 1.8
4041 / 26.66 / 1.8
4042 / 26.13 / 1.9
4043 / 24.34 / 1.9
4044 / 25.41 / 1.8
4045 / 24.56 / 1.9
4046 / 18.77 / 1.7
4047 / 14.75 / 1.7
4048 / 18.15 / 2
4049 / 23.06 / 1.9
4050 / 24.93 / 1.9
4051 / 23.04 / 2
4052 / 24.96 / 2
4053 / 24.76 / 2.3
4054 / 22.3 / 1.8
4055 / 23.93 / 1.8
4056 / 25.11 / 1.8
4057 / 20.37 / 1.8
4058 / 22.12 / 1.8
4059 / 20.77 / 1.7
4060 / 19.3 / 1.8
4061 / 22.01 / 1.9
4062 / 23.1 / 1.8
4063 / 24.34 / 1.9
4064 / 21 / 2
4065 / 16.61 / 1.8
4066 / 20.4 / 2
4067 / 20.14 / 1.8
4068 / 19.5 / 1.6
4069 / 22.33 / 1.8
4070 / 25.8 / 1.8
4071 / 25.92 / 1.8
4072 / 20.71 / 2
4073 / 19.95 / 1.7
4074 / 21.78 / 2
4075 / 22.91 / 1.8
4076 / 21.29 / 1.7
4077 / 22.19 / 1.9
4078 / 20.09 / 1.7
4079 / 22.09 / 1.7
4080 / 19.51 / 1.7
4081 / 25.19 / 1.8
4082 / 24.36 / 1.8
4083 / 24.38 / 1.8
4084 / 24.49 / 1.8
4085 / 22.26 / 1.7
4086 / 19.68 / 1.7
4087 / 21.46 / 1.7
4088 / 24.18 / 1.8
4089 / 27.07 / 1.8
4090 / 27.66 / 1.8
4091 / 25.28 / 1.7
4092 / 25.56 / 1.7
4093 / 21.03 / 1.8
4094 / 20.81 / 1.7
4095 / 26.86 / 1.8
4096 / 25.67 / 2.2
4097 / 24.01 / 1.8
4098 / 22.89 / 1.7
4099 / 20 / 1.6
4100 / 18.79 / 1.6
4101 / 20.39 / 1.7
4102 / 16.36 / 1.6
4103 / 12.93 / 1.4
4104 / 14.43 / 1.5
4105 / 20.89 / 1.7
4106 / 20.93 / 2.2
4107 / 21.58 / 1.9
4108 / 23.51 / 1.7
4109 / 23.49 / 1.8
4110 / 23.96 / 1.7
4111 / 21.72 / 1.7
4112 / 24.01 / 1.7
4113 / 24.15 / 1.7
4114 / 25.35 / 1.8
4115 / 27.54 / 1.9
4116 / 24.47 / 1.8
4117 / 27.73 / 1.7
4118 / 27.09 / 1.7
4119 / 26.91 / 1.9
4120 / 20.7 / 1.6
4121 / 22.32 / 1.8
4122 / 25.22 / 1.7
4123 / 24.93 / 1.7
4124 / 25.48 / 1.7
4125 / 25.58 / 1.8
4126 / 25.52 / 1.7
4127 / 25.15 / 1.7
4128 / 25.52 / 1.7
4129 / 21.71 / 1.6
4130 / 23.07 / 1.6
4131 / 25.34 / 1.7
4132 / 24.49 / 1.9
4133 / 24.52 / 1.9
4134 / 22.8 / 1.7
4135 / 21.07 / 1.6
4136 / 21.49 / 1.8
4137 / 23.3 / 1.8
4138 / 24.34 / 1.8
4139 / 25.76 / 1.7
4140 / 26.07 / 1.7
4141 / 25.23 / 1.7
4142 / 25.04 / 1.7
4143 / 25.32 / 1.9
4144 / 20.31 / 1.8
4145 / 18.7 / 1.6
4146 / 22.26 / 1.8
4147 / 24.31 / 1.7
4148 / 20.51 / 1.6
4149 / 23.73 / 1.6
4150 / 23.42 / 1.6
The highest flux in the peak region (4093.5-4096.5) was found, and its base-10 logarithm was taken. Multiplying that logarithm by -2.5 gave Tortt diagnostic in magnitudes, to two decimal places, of -3.57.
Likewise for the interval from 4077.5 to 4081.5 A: -3.50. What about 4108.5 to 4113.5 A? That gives -3.46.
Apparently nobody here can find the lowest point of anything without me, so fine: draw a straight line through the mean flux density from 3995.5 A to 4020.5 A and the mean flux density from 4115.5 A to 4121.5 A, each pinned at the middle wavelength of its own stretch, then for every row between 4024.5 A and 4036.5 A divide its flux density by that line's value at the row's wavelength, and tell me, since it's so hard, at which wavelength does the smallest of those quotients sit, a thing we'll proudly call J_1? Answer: 4035 A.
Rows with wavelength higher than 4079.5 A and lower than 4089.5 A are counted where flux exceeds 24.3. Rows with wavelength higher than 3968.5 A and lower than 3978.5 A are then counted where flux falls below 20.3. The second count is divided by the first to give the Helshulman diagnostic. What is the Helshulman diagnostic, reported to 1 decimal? 2.0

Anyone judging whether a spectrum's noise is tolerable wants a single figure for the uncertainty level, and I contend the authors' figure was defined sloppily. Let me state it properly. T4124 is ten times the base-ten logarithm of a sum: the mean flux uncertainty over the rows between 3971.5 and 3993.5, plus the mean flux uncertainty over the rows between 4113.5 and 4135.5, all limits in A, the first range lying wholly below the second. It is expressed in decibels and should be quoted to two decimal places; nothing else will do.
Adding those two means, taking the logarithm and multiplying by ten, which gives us 5.38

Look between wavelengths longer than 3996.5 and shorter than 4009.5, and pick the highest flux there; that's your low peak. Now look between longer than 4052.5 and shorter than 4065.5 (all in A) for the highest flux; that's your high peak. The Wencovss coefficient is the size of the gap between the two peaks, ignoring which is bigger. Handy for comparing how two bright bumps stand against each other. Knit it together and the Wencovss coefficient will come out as 1.16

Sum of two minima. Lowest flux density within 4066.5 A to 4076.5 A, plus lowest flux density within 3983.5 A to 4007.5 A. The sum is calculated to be 38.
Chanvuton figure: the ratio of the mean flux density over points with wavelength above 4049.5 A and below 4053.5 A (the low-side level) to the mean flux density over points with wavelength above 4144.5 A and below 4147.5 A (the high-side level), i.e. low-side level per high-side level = 1.1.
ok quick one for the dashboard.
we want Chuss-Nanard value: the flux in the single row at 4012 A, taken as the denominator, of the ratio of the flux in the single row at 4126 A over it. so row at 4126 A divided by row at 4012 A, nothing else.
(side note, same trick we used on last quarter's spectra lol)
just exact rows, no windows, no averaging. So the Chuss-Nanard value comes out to 1.01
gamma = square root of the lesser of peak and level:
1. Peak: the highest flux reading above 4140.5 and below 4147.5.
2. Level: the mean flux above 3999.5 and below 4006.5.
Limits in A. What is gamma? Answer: 4.80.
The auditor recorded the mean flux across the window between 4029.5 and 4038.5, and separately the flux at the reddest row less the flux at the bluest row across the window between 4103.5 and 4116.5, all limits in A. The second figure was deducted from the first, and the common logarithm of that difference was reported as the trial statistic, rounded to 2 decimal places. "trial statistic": 1.06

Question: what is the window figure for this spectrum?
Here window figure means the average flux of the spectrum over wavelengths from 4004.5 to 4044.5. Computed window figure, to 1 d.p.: 23.0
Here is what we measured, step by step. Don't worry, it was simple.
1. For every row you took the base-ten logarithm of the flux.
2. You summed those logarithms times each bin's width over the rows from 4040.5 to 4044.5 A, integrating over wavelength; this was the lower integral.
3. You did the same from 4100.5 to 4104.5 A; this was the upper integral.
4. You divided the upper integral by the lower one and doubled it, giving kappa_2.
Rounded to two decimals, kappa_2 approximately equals 1.70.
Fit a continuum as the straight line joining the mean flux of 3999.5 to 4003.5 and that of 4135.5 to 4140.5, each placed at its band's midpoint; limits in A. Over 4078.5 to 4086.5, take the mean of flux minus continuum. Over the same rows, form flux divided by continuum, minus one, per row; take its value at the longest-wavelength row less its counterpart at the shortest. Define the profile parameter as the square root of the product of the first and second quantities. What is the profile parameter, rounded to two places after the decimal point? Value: 0.27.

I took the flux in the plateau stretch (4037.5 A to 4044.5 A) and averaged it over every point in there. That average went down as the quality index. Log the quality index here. 26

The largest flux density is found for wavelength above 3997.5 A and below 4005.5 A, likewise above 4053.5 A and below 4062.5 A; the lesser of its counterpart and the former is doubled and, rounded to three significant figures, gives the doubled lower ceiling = 50.2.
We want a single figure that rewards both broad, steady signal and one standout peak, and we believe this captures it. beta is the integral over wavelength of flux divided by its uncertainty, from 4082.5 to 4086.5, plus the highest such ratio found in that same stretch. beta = 65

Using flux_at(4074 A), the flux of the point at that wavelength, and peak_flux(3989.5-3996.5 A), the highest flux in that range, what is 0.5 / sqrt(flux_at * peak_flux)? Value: 0.0217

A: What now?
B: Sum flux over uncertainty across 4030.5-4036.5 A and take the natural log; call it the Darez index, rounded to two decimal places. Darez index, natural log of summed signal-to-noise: 4.26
